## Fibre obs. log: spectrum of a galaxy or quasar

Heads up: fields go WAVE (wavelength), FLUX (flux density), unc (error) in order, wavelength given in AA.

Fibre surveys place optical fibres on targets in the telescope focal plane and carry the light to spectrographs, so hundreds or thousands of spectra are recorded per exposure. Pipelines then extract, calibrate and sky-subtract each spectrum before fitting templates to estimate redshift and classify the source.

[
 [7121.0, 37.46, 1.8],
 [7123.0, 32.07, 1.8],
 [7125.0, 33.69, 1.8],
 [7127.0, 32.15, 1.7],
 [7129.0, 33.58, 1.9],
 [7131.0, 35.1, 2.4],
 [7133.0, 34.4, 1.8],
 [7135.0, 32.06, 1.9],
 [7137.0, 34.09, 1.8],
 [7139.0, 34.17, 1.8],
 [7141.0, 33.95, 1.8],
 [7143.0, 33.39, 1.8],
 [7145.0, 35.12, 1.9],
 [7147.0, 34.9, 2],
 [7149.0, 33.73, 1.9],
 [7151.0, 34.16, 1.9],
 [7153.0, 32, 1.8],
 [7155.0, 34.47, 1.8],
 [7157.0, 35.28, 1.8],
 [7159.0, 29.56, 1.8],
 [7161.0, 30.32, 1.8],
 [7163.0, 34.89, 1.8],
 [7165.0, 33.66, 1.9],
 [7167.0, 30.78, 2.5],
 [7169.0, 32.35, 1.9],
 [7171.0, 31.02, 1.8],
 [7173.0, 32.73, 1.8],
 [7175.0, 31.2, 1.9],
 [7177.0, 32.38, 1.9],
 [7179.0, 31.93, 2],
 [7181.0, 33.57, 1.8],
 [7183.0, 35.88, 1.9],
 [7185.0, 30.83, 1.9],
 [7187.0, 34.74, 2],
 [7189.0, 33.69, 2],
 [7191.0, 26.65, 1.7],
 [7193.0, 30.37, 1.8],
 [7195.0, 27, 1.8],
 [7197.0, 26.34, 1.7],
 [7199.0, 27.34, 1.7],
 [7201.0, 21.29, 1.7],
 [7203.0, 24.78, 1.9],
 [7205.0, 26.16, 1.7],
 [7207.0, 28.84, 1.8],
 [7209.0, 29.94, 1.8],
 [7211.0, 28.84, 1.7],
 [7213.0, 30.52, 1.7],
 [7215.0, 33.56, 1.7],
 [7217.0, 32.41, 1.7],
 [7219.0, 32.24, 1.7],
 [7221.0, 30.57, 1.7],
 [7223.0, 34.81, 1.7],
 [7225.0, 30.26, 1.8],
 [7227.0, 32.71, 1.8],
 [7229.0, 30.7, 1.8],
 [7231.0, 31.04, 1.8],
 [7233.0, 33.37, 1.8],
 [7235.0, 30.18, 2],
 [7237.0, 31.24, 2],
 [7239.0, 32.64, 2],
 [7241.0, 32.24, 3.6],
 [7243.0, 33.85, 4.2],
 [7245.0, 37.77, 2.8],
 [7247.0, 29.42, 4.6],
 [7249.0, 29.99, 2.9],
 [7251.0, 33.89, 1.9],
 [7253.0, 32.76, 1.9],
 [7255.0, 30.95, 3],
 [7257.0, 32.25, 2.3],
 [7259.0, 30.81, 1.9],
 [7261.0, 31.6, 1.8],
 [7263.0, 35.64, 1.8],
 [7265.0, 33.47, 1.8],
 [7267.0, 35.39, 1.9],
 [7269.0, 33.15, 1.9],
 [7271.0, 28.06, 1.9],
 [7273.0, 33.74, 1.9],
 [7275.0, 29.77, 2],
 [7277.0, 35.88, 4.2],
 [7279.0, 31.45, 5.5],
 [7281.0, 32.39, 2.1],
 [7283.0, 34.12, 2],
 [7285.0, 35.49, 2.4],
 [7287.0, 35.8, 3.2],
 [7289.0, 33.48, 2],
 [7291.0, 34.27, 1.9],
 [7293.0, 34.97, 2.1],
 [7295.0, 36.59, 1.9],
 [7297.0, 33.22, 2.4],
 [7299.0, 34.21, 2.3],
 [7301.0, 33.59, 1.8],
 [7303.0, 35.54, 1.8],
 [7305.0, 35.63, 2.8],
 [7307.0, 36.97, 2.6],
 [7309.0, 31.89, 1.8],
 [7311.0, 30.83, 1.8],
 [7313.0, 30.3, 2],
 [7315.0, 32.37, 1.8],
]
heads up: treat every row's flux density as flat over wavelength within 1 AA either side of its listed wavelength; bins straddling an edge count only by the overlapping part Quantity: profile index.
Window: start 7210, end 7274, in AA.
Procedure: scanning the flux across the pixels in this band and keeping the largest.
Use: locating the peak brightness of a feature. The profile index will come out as 37.77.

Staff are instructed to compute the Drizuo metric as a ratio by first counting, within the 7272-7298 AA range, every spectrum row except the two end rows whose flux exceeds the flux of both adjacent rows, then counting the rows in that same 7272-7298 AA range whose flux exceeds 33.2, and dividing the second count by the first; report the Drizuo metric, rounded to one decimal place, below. 3.3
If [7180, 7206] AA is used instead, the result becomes 1.0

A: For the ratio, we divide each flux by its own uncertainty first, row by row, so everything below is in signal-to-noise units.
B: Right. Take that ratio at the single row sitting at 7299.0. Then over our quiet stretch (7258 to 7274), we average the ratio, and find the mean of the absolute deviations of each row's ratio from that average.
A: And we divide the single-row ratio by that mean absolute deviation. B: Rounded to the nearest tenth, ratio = 13.5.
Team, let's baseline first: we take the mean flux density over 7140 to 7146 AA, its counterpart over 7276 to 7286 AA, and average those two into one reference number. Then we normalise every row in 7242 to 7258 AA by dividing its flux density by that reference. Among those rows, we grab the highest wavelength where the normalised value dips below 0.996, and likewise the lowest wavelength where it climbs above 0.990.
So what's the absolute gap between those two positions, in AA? 14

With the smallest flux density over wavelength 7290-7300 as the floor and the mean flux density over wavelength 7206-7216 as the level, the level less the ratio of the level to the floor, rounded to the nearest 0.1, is 29.4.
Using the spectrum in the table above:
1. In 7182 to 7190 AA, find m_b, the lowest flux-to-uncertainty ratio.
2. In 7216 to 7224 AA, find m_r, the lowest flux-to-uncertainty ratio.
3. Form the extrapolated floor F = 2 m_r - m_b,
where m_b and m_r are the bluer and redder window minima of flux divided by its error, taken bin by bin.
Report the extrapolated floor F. 20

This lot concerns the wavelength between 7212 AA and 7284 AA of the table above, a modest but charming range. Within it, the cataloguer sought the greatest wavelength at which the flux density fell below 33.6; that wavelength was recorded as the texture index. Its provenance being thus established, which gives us 7281.0 AA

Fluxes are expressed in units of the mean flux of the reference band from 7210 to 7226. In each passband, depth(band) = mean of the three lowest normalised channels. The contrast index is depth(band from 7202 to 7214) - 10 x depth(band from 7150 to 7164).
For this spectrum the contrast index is -8.84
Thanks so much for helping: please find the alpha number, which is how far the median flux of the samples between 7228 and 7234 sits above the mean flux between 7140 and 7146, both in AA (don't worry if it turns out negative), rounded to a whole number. -3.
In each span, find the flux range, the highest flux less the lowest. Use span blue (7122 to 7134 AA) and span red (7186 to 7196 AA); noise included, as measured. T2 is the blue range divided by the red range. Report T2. 0.37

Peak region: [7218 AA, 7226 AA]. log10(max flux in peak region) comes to 1.54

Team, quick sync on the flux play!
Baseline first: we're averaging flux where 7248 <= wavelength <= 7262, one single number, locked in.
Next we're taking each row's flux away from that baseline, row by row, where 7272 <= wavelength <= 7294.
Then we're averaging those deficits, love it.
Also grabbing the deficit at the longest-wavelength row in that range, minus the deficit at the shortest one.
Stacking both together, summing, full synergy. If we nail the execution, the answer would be -3.2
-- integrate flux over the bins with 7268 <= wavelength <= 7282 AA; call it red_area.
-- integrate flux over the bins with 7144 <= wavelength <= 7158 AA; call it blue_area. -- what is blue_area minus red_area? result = 30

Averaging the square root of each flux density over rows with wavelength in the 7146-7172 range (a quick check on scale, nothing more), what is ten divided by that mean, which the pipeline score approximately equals 1.75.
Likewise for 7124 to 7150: 1.72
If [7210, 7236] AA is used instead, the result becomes 1.78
